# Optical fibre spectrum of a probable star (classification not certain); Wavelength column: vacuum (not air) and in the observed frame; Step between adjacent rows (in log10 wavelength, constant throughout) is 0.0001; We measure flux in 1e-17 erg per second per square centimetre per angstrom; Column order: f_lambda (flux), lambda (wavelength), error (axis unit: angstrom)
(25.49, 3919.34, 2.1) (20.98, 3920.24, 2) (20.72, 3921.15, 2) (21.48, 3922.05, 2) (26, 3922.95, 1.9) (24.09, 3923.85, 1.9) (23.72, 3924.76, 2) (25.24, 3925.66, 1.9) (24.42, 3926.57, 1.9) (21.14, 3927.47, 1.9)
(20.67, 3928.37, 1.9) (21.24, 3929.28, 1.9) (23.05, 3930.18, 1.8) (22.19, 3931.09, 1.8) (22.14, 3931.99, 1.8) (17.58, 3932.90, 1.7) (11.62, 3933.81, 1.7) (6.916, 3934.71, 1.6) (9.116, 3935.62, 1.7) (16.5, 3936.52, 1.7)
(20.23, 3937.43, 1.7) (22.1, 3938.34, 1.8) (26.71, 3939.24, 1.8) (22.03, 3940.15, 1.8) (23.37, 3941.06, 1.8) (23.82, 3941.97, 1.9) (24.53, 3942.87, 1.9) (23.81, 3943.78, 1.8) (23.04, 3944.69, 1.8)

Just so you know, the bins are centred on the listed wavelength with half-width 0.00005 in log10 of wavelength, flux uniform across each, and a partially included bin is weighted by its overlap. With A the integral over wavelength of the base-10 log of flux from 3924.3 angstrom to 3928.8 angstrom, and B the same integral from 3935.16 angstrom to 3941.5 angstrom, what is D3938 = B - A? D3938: 2.0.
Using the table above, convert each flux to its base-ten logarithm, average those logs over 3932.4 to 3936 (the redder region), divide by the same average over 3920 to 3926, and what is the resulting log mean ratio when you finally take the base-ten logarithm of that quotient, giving -0.12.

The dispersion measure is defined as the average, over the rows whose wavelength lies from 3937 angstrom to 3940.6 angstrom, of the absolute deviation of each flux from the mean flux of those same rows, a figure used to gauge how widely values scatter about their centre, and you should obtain 2.0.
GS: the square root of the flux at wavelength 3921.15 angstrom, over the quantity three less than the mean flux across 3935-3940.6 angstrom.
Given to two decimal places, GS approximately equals 0.28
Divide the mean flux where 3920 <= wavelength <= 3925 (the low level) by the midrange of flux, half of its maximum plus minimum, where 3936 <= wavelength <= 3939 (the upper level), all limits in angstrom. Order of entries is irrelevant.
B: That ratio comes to 1.2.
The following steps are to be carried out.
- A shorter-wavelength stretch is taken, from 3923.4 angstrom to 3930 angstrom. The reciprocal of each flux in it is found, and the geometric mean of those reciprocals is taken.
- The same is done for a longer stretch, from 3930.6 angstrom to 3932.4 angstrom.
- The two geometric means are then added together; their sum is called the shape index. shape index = 0.089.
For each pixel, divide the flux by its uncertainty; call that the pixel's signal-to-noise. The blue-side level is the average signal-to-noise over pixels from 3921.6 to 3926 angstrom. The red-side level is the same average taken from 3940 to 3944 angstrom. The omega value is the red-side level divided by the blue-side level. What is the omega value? 1.03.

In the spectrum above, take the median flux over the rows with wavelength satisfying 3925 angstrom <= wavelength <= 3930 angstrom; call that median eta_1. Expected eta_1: 21.2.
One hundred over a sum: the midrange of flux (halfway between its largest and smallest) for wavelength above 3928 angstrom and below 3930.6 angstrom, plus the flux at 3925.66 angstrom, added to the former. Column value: 2.1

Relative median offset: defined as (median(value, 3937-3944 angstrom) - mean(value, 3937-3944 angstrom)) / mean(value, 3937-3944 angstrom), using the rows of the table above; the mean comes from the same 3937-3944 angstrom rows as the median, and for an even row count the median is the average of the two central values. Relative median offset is 0.011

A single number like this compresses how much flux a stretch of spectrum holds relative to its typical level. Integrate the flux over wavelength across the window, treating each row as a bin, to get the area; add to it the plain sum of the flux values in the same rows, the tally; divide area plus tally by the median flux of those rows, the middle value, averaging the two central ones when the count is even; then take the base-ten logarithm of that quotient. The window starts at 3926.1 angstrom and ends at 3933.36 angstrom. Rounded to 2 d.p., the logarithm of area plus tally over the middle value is 1.18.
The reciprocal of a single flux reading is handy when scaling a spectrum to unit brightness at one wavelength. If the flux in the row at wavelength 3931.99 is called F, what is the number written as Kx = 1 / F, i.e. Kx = 0.0452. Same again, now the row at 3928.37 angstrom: 0.0484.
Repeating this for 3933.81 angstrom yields 0.0861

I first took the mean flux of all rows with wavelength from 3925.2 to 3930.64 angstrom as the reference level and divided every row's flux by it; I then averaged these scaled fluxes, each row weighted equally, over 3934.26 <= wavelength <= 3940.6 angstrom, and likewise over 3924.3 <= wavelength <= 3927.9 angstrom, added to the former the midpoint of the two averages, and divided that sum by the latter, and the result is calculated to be 1.6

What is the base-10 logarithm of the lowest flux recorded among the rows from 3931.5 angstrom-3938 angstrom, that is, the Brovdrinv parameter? 0.84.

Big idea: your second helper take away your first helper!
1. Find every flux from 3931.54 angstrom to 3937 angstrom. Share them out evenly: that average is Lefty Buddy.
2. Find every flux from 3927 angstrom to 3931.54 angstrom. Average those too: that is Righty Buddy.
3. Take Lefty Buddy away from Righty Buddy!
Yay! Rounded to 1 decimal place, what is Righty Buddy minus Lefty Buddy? 7.7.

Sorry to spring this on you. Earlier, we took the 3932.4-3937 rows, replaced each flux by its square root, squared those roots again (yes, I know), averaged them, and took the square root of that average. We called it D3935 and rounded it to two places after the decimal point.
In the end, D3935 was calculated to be 3.51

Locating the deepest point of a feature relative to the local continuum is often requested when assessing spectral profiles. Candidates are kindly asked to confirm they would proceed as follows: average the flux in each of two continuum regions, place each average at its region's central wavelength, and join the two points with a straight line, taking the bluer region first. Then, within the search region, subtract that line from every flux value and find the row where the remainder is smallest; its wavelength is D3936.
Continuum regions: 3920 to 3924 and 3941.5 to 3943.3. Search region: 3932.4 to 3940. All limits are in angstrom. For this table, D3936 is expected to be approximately 3934.71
